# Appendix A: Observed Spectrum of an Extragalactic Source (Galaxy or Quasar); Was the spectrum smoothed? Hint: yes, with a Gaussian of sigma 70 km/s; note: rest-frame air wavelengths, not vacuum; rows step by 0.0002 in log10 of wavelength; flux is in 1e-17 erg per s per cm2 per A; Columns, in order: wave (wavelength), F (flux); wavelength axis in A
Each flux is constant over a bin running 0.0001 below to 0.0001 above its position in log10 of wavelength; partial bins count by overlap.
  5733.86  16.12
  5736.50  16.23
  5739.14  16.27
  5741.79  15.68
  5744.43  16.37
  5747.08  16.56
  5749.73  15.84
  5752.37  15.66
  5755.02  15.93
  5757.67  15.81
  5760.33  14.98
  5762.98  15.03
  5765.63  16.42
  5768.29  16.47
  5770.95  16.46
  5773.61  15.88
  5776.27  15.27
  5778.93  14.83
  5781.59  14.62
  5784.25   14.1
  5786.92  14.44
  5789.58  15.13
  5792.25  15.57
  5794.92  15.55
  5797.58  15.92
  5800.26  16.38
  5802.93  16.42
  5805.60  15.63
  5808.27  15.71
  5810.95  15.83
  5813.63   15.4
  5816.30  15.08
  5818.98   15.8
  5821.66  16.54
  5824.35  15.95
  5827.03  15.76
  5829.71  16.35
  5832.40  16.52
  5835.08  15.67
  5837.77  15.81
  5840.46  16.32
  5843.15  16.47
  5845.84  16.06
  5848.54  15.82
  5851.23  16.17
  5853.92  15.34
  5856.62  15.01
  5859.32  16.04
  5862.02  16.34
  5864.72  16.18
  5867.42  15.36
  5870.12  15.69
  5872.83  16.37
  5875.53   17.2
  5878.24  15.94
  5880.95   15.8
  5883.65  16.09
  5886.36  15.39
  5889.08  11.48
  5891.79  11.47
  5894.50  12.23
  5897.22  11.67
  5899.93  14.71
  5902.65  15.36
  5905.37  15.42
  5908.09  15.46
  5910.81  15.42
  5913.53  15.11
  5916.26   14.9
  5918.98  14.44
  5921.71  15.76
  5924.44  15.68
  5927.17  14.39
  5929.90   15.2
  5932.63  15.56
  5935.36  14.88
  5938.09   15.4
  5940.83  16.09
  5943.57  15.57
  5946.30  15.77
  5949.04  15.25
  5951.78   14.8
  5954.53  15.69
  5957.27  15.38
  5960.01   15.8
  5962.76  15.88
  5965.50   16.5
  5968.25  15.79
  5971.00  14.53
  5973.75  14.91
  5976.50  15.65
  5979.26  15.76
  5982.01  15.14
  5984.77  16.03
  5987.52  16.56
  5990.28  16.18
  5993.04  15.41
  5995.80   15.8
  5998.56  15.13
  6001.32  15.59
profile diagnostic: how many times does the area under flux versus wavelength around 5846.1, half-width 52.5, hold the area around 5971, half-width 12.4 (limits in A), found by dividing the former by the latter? 4.2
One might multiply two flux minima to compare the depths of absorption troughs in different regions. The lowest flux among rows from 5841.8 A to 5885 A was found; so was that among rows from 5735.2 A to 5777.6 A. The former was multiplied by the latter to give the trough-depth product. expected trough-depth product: 225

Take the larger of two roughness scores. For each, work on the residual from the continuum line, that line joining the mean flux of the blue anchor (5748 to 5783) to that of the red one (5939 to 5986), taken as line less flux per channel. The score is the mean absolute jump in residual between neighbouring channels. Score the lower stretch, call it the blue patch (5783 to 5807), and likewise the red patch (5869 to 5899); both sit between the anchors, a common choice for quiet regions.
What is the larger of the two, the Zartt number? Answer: 0.91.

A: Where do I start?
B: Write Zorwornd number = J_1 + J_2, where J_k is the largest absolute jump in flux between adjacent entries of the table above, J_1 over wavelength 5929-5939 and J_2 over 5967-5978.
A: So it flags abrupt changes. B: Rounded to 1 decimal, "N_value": 1.9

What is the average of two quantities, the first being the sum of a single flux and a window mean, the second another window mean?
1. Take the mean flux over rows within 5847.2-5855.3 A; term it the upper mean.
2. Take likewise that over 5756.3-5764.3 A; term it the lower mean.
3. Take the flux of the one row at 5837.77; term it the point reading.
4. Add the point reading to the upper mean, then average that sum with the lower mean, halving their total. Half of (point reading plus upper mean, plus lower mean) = 23.4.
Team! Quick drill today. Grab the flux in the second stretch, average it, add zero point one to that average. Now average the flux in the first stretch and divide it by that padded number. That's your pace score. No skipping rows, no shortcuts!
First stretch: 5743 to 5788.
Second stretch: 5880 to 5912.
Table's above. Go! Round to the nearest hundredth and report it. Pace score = 1.09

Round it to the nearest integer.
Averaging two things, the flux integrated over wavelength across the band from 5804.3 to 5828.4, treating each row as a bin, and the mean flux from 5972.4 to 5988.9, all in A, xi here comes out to 198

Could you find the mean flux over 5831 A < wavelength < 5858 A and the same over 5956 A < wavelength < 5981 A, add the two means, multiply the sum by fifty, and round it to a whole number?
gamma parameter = 1575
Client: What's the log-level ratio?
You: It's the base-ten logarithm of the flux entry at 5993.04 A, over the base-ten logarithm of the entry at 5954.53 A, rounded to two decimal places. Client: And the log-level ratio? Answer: 0.99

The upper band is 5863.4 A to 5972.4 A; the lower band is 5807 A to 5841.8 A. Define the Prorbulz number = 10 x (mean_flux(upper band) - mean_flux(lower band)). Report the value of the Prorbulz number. -8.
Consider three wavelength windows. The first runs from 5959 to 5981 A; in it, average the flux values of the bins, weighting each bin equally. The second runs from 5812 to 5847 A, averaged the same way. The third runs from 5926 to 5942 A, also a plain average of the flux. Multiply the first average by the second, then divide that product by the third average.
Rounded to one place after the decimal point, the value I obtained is 16.3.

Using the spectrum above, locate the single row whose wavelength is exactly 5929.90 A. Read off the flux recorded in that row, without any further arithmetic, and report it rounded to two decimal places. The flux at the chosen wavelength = 15.20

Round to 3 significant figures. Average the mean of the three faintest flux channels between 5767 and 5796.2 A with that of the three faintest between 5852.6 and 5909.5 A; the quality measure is 13.0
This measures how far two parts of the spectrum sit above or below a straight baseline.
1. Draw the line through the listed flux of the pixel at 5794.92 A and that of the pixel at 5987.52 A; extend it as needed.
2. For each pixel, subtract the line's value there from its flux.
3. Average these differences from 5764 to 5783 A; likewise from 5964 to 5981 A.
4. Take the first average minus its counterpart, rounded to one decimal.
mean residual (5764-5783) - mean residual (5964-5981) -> 1.2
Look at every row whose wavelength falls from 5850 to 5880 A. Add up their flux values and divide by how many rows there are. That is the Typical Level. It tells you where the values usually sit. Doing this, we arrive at 16.0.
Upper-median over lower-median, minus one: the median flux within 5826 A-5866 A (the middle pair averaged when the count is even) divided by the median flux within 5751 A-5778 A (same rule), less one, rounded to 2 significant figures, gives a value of 0.014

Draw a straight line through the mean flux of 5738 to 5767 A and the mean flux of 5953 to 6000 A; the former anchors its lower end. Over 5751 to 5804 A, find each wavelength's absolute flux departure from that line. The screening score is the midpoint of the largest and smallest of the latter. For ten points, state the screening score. 0.88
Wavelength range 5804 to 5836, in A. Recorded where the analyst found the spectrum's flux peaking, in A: 5821.66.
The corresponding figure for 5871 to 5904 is 5875.53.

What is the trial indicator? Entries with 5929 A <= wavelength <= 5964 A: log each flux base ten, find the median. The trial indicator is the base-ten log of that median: 0.0763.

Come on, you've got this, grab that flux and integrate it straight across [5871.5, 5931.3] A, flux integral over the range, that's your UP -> 885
